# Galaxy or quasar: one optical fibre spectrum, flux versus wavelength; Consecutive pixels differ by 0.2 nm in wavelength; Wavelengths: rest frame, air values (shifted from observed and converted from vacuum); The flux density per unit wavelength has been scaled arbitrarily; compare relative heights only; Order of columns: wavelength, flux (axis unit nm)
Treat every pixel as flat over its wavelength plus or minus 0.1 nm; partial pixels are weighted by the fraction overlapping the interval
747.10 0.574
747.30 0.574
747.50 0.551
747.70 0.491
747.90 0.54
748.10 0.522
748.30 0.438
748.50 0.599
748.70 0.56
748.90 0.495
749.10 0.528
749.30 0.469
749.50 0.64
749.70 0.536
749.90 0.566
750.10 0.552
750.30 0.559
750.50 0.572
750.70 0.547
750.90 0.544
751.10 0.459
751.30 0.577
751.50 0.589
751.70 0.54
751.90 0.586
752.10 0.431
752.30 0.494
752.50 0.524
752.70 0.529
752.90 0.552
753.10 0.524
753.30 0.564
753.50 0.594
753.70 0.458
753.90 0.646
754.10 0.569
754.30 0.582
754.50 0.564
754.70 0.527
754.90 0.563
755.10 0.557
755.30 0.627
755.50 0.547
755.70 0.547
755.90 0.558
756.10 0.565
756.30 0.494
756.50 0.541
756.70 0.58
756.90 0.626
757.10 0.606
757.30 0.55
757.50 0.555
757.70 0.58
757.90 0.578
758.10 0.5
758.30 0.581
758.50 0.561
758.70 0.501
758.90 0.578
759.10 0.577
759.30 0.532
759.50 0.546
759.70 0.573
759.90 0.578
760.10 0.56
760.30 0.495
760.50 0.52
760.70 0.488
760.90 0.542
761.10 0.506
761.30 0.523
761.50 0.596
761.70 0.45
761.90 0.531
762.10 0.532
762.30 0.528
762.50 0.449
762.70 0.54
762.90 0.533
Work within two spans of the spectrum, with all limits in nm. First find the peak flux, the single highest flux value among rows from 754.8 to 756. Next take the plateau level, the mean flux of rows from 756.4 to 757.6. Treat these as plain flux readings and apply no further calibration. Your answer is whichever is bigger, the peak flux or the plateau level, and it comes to 0.627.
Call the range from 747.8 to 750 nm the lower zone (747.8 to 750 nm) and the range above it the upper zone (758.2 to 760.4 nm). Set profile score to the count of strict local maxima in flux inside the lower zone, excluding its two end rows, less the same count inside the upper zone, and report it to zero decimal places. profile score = 1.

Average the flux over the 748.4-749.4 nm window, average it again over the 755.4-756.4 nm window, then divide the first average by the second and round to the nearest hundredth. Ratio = 0.98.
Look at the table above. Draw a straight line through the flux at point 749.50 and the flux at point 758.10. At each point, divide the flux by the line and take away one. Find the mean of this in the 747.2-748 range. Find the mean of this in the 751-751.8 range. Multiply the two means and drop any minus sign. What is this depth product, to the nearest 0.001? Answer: 0.022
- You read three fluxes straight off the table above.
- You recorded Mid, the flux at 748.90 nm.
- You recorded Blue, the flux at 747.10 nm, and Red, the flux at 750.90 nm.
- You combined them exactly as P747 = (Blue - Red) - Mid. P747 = -0.465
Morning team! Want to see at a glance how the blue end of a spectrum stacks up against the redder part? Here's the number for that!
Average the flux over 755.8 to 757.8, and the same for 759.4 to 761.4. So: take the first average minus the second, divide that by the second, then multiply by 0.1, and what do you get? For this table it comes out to 0.006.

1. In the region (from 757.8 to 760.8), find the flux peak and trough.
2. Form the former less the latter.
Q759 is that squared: 0.009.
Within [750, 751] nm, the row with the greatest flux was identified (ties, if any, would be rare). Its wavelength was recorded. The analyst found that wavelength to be 750.50 nm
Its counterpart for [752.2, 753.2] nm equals 752.90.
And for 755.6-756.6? 756.10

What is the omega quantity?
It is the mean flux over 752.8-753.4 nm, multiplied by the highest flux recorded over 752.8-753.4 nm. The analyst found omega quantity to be 0.308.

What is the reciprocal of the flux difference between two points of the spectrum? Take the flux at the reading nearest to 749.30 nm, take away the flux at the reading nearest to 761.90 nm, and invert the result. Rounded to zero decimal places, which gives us -16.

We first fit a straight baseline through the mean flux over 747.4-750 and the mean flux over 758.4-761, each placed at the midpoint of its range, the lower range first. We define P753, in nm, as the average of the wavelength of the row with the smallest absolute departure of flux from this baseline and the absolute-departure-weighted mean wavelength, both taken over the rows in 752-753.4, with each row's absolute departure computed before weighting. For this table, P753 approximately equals 752.57 nm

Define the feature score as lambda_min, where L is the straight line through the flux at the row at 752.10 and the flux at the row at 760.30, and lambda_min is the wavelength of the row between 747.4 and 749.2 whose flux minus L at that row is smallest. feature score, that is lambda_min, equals 748.30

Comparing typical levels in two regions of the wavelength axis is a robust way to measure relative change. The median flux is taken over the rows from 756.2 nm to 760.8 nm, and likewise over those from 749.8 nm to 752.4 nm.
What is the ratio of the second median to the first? 0.99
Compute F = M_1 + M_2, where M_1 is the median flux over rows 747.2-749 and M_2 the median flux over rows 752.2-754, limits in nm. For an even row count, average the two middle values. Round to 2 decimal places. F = 1.07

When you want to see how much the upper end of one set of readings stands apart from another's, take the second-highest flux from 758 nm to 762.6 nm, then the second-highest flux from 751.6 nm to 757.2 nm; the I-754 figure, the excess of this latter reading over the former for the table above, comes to 0.046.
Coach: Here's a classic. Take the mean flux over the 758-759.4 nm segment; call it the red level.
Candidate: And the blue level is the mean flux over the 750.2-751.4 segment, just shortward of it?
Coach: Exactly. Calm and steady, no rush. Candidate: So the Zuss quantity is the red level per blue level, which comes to 1.01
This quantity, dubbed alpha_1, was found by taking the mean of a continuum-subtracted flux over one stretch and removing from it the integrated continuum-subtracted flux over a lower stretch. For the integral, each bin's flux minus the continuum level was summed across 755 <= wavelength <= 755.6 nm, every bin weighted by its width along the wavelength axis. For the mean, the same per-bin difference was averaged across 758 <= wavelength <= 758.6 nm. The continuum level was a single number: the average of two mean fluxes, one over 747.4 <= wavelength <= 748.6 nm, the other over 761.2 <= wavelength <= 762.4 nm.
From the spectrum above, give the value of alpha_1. -0.009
